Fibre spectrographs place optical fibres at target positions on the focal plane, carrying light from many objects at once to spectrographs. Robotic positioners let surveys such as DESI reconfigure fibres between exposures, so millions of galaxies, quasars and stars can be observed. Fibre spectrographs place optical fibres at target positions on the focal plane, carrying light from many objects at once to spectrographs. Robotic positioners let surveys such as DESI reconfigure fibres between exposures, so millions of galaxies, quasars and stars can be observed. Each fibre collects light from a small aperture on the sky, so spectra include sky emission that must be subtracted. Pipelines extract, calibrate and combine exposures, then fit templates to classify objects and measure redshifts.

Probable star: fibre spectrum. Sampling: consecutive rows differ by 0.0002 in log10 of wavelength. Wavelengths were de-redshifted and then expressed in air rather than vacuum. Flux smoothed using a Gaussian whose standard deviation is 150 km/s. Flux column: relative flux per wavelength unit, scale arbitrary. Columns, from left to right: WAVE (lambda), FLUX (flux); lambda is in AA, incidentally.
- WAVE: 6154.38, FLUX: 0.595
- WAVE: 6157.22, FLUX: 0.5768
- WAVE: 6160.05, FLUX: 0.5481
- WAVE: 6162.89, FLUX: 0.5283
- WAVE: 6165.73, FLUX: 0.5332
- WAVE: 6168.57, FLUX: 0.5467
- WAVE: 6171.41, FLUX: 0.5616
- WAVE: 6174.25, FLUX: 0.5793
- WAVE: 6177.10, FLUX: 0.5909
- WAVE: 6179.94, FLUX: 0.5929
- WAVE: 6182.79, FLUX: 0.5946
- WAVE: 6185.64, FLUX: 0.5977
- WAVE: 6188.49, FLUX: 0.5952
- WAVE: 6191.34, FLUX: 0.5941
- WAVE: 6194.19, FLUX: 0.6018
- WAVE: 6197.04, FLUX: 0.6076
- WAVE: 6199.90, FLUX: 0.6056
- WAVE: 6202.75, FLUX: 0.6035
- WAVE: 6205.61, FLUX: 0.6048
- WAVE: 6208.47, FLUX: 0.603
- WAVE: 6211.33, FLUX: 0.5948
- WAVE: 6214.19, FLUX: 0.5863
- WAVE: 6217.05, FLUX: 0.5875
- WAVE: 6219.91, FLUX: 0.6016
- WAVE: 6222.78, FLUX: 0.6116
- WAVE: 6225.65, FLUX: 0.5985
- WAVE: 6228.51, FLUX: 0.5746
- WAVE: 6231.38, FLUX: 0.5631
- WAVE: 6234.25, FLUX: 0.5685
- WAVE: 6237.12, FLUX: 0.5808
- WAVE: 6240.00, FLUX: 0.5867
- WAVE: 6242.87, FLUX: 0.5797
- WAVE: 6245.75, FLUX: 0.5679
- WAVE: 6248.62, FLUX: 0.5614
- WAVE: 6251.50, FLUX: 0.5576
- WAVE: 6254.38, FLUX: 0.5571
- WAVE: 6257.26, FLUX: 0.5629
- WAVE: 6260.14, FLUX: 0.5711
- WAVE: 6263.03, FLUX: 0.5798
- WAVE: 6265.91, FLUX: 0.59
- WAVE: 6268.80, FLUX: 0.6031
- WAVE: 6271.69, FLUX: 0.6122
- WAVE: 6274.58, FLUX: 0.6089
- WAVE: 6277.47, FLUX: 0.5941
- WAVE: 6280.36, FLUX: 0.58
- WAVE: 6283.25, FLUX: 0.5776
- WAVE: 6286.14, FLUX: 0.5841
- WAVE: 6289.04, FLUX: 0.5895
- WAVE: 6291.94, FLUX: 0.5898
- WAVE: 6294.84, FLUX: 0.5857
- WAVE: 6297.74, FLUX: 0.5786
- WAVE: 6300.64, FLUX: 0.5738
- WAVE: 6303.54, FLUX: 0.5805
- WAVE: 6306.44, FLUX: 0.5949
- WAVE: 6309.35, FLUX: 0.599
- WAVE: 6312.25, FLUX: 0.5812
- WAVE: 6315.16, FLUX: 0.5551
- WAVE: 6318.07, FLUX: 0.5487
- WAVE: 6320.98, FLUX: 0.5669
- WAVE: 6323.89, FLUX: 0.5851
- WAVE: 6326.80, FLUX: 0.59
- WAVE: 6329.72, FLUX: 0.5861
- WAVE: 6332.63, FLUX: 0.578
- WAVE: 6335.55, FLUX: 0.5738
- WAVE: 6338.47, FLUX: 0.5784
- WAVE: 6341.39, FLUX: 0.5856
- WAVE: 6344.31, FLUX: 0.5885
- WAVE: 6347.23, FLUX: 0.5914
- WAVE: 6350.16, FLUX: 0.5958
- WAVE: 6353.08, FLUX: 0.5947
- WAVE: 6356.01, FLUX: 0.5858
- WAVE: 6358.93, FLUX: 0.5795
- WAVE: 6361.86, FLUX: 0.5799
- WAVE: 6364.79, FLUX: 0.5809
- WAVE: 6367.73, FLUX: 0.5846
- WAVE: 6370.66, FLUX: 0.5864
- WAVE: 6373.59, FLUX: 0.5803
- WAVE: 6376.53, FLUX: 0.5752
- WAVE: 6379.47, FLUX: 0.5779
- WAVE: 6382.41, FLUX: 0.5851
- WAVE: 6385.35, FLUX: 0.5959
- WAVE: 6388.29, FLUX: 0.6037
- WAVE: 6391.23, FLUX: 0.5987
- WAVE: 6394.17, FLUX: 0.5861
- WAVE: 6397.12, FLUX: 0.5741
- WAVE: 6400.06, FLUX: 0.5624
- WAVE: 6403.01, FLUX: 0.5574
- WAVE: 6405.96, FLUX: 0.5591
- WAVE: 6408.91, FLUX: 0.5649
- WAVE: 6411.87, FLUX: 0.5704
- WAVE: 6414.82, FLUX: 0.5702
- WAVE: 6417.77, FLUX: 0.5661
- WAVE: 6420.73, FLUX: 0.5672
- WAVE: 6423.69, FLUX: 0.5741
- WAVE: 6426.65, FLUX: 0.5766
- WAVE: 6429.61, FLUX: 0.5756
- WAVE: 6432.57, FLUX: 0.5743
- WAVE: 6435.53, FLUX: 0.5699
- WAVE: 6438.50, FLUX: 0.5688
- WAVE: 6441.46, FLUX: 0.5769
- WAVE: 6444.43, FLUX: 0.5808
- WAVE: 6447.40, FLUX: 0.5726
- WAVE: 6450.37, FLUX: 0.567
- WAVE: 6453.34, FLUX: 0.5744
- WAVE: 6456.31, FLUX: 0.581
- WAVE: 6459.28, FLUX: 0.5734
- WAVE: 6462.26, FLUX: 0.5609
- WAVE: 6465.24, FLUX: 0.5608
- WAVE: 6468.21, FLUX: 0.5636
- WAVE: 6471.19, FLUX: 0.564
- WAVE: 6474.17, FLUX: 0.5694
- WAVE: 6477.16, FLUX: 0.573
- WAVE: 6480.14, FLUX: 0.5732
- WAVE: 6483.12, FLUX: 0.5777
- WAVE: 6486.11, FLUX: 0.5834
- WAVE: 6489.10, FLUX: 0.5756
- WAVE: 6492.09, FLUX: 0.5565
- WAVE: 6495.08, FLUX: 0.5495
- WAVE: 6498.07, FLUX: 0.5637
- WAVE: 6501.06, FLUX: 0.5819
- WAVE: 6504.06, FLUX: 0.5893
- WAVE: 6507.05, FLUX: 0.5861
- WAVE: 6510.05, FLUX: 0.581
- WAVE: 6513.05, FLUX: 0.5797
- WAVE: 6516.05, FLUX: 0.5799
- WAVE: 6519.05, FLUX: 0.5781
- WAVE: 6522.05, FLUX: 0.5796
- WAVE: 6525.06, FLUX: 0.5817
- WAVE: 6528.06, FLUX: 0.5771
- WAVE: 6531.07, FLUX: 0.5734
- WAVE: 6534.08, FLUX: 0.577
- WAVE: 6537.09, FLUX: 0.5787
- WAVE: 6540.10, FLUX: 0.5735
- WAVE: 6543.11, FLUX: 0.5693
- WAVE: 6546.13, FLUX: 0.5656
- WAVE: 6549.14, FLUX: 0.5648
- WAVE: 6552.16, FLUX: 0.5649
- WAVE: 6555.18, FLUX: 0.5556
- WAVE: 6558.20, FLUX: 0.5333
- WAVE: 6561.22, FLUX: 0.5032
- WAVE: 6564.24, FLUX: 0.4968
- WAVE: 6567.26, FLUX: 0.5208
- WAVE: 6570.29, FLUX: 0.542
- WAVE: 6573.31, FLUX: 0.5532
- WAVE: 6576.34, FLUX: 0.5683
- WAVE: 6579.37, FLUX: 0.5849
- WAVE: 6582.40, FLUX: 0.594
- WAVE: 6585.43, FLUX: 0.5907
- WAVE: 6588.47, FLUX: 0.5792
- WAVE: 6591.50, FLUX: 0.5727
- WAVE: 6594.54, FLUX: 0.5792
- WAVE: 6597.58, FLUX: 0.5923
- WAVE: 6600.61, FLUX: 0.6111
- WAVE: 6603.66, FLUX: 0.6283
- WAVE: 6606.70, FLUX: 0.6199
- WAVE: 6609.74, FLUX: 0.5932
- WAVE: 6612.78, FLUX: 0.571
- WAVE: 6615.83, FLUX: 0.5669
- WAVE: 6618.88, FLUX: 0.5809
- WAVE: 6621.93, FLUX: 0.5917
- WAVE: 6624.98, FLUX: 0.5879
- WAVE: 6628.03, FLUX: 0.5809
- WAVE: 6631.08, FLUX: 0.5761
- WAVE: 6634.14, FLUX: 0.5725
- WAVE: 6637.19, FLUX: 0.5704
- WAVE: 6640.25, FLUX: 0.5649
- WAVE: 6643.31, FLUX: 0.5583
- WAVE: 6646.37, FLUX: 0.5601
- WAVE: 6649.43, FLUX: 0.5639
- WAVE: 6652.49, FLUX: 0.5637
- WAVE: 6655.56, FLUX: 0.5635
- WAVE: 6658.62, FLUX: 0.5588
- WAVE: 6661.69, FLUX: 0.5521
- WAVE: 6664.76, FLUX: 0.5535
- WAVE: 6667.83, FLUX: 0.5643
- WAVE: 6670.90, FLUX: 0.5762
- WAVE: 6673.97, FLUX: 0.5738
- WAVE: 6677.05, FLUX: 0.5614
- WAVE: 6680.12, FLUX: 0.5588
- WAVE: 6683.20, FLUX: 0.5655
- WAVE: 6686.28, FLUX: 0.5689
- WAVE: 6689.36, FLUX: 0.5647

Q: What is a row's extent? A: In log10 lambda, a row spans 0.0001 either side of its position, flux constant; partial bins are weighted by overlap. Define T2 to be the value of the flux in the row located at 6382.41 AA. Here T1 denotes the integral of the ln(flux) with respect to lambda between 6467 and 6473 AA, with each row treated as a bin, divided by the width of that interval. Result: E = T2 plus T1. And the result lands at 0.013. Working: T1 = -0.573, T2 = 0.5851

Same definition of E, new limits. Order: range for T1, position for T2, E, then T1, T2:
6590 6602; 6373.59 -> 0.050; -0.530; 0.5803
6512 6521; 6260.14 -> 0.025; -0.546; 0.5711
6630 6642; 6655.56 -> 0.002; -0.561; 0.5635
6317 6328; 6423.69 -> 0.017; -0.557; 0.5741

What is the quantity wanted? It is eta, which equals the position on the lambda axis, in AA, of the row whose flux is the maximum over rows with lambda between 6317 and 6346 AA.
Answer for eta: 6326.80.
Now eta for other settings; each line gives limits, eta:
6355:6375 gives 6370.66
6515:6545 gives 6525.06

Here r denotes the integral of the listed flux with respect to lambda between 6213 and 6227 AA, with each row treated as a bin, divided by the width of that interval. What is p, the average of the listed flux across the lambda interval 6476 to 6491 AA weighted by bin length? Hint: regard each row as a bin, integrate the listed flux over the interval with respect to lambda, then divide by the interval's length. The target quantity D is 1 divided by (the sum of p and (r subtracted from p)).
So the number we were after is 1.80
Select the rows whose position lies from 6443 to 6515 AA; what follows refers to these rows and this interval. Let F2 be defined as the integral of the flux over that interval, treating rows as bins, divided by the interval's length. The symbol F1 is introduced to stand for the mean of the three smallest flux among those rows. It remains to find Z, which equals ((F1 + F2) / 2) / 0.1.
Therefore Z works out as 5.64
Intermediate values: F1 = 0.556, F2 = 0.572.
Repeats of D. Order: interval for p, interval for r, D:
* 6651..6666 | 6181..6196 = 1.92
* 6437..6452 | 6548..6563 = 1.66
